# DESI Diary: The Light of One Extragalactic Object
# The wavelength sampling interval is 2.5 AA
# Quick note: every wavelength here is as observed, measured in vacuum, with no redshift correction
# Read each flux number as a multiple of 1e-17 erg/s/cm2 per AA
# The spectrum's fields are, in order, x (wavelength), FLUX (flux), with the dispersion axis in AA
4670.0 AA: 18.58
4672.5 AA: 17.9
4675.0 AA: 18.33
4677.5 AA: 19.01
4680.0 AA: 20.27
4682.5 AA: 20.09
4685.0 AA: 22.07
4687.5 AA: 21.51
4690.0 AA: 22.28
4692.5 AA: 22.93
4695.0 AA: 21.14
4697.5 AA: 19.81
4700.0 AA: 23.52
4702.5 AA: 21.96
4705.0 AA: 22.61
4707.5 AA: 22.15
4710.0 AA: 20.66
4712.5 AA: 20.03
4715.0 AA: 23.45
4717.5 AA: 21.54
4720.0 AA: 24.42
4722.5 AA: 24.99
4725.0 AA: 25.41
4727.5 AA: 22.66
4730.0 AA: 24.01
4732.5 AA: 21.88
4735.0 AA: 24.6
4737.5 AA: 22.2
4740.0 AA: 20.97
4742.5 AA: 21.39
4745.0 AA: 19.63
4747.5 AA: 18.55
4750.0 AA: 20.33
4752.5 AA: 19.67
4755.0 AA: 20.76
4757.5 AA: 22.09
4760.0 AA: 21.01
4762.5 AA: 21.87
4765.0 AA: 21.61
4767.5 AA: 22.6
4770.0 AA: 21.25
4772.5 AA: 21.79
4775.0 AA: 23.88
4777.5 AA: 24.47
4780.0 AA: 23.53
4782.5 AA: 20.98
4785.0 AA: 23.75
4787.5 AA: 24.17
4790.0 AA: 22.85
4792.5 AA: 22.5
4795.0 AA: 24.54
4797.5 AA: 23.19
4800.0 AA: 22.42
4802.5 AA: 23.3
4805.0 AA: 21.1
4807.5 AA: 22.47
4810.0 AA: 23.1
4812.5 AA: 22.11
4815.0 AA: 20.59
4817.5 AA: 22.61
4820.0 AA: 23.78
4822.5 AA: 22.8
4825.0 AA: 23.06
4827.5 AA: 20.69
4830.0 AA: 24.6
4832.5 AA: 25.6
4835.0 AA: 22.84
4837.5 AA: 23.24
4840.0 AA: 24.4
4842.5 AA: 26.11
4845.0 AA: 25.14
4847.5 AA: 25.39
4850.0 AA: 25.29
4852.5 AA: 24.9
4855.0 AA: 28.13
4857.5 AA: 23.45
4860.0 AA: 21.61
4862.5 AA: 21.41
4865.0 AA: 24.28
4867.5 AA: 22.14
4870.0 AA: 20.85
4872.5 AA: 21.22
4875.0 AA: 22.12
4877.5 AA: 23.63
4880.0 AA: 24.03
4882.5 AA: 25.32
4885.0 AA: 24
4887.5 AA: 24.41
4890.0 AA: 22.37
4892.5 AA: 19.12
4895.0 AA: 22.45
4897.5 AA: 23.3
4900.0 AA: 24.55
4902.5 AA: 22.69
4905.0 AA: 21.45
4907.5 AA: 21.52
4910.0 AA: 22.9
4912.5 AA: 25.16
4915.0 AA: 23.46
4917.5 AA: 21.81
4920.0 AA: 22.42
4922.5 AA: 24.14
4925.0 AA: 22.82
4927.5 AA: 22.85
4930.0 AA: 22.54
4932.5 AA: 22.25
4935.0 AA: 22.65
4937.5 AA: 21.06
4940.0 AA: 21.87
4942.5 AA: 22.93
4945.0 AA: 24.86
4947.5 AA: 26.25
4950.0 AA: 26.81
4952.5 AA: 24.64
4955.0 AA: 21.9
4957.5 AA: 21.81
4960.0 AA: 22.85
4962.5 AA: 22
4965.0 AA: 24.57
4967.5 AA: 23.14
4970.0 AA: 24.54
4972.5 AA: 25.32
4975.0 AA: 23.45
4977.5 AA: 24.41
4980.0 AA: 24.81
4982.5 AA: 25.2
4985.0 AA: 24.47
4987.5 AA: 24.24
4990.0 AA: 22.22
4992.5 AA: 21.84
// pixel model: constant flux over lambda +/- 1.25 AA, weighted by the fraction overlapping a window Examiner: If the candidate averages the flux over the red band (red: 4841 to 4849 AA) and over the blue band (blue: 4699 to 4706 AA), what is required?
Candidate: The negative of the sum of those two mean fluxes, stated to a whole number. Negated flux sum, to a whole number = -48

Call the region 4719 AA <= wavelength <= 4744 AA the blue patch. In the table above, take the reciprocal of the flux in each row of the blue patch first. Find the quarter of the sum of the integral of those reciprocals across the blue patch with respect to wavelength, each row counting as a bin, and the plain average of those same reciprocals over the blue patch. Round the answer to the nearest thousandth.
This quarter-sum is 0.281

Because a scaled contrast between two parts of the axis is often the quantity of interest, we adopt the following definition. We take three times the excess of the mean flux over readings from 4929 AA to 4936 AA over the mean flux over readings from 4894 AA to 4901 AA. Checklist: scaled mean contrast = -2.9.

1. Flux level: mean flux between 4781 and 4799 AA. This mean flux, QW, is 23.1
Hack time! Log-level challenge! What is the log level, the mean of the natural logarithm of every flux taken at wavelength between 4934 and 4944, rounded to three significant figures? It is 3.10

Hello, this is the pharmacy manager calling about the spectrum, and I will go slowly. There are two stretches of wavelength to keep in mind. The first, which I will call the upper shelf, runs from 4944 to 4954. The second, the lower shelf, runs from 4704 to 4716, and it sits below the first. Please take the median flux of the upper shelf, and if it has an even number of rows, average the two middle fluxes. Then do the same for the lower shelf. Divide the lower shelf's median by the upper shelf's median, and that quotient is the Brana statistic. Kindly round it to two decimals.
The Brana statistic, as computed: 0.87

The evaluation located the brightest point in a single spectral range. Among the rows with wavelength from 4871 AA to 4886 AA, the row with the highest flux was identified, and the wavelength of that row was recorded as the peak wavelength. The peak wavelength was 4882.5 AA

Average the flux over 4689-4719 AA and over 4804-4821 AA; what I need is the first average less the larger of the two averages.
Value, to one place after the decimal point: -0.4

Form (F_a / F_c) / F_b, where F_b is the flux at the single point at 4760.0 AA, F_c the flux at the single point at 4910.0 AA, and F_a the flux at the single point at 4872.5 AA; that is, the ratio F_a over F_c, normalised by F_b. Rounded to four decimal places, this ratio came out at 0.0441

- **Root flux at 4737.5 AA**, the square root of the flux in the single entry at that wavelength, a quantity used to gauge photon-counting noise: 4.71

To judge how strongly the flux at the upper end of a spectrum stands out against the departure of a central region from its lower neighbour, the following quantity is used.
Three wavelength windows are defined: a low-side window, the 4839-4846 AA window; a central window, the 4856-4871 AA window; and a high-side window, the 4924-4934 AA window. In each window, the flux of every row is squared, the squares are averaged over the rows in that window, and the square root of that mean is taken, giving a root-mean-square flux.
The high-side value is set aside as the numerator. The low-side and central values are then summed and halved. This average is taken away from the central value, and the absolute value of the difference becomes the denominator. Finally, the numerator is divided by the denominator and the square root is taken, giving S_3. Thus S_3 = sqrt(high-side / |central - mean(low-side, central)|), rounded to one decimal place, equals 3.9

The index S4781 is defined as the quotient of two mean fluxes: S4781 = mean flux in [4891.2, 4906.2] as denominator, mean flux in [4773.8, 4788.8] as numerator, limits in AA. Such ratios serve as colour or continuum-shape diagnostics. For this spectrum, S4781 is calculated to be 1.05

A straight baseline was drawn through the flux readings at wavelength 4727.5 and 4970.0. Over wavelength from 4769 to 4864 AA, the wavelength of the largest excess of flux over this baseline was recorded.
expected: 4855.0 AA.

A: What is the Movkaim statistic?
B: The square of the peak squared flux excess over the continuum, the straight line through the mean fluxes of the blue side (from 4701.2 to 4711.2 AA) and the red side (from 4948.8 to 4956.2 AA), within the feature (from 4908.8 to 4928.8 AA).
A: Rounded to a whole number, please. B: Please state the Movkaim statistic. 27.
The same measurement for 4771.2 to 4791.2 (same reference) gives 12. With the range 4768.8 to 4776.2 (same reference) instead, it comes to 3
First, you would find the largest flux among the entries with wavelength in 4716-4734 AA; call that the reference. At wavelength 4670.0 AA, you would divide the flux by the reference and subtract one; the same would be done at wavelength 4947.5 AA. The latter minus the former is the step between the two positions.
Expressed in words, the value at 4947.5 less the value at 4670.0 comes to 0.30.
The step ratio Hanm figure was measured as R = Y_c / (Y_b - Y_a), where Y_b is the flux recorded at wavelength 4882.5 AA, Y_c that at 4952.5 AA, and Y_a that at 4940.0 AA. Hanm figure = 7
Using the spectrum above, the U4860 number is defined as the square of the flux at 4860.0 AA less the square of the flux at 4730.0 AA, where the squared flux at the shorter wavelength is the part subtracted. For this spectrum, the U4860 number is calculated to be -109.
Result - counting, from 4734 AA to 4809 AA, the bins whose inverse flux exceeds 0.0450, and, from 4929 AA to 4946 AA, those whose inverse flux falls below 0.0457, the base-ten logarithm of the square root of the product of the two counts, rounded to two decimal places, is 0.95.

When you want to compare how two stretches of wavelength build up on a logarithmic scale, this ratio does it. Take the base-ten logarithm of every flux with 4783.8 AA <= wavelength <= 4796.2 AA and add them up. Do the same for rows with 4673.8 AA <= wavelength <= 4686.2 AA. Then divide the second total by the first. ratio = 0.95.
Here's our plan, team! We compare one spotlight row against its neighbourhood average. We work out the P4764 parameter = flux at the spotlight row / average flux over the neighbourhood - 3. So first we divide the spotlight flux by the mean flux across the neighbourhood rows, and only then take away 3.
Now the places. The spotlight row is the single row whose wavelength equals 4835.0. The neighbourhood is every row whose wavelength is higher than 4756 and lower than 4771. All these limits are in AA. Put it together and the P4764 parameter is -1.95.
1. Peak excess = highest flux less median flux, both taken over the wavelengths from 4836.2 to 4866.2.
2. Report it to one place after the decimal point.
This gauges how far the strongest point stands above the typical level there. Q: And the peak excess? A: 3.5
